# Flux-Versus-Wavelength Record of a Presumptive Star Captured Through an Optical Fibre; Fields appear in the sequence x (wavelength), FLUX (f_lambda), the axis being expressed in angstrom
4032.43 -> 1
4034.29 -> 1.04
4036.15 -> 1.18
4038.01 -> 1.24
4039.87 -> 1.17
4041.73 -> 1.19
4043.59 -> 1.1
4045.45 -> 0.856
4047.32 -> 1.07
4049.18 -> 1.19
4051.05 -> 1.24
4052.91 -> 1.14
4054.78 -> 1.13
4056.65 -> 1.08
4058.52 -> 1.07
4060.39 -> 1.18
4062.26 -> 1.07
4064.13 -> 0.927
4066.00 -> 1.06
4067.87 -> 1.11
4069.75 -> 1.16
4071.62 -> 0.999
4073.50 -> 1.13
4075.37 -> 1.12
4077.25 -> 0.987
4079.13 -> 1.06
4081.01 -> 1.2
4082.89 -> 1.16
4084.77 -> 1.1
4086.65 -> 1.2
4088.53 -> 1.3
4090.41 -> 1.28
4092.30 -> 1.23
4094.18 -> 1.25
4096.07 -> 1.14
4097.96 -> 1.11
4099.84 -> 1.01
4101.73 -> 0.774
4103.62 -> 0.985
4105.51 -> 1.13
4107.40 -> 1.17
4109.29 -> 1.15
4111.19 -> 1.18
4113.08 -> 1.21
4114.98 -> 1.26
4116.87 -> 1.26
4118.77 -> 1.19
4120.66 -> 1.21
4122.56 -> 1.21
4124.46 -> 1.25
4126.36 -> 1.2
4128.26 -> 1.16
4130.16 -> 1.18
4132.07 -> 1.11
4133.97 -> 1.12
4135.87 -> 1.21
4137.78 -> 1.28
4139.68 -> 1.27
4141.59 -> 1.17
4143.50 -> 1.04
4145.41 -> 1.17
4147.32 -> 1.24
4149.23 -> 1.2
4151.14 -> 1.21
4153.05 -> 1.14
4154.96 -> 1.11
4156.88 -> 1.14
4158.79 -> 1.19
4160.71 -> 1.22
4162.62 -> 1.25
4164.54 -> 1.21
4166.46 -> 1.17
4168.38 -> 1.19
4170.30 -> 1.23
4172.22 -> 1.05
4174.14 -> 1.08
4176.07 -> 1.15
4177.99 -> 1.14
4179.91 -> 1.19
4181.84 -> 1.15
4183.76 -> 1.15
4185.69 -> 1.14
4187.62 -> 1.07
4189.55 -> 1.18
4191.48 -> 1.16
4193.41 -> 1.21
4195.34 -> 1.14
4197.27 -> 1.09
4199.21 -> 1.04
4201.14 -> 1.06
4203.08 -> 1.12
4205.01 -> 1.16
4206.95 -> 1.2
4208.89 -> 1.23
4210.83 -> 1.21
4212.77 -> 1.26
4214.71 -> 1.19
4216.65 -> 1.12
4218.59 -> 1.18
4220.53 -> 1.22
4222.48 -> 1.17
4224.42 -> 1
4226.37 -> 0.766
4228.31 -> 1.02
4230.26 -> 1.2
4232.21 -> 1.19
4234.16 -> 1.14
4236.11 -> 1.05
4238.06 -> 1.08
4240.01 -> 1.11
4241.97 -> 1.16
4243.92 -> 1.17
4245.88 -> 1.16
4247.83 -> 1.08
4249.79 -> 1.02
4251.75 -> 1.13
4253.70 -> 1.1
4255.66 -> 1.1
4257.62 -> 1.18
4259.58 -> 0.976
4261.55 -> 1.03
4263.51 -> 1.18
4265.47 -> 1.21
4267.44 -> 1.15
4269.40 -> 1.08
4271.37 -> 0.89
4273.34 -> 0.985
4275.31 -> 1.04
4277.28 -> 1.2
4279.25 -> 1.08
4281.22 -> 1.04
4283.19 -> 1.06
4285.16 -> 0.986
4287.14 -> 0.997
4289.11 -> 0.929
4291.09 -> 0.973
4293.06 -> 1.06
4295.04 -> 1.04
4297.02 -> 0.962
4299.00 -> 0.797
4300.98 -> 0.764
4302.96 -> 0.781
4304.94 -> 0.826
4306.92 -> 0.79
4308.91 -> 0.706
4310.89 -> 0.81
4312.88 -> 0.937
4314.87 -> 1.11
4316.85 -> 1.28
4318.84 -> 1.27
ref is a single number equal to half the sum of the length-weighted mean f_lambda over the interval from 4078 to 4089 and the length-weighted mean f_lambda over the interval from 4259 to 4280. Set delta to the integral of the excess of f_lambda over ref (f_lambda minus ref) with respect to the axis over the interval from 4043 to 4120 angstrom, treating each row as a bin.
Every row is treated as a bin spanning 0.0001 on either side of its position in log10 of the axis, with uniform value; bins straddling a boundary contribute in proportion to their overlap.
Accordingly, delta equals 0.2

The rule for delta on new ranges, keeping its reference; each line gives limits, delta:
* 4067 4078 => -0.4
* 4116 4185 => 4.1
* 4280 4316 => -7.1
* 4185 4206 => 0.1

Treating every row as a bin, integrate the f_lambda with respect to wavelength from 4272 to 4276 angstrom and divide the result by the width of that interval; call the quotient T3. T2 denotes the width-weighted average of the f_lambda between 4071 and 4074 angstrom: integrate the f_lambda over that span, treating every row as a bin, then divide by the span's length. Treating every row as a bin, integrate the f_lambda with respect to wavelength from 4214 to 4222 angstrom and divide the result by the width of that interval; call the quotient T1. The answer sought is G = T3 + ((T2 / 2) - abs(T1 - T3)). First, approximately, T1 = 1.177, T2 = 1.06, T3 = 1.00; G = 1.35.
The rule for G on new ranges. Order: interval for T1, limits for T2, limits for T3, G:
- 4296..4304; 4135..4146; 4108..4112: 1.42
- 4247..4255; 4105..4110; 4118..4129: 1.66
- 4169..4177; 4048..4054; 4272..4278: 1.58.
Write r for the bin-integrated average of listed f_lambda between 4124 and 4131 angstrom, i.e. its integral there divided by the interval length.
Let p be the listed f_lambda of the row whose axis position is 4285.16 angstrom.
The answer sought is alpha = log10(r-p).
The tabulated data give -0.68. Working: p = 0.986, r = 1.19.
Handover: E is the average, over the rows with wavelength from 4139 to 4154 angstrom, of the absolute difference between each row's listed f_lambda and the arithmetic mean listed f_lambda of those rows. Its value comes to 0.050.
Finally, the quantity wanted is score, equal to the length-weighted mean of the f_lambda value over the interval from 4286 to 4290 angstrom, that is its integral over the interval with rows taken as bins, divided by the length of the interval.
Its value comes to 0.96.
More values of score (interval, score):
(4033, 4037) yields 1.10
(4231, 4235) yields 1.17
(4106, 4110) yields 1.16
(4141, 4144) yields 1.11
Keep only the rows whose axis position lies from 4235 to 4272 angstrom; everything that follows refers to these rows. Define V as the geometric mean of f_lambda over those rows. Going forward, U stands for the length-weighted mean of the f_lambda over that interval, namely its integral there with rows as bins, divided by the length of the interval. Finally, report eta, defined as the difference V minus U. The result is -0.0050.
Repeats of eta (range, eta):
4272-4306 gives -0.0059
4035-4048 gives -0.0061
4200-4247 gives -0.0047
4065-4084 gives -0.0015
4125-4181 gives -0.0019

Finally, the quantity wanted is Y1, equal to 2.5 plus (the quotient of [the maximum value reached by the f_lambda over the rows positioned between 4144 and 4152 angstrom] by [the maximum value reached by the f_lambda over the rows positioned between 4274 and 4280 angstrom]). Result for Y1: 3.53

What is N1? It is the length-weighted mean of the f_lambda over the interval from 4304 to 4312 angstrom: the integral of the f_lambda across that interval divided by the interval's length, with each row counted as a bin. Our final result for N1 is 0.78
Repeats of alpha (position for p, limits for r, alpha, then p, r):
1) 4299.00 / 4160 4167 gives -0.38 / 0.797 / 1.22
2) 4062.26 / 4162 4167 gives -0.86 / 1.07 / 1.21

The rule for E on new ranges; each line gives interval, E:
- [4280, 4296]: 0.039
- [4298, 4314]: 0.042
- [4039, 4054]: 0.083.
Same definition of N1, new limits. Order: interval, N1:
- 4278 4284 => 1.07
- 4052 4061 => 1.12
